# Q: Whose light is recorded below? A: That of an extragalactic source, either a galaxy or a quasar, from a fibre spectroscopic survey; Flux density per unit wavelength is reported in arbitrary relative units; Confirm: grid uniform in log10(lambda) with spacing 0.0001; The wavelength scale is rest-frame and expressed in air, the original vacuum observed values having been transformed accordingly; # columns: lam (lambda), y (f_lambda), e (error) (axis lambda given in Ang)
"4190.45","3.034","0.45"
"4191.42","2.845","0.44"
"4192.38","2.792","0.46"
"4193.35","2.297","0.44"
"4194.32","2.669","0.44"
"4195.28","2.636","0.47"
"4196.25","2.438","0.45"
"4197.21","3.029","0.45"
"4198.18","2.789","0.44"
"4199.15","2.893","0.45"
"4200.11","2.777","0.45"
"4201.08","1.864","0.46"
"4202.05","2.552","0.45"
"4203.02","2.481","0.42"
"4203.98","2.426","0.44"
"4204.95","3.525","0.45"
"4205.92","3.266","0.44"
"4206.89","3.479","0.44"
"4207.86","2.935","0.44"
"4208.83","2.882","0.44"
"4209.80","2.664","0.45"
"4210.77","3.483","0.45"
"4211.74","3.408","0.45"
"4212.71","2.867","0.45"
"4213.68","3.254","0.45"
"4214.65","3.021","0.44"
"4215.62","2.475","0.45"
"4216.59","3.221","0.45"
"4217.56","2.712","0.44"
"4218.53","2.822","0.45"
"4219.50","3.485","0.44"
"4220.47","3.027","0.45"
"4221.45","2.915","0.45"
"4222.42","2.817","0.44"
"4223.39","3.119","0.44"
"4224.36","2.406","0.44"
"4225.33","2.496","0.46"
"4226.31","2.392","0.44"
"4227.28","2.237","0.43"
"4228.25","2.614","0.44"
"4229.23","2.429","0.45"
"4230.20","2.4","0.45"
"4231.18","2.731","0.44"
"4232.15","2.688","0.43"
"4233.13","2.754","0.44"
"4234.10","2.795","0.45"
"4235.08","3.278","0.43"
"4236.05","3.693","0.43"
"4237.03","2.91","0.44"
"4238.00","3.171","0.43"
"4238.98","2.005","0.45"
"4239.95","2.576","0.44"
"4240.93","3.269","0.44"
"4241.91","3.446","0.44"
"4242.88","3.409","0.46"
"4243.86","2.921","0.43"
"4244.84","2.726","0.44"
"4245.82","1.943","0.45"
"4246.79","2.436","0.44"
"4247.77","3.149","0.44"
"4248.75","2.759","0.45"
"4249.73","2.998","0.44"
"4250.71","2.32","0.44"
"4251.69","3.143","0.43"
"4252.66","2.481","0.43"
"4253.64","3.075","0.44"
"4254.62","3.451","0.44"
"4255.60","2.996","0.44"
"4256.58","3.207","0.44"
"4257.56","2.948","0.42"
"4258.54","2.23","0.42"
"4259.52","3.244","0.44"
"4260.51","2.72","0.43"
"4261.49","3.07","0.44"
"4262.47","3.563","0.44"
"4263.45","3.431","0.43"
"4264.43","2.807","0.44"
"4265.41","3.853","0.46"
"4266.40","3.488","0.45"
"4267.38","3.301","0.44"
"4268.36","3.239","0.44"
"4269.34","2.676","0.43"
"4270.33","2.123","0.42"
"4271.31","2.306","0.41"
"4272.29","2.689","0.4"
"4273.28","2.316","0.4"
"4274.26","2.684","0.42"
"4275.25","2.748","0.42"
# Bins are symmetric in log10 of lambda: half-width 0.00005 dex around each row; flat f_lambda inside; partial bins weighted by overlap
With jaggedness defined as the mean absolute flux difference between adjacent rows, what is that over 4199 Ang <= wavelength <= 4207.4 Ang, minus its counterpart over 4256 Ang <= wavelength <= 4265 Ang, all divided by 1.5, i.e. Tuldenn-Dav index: -0.06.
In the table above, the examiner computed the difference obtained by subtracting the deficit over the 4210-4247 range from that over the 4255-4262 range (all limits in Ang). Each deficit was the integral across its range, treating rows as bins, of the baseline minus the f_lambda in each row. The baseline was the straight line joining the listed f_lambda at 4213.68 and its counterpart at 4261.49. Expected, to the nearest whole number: -12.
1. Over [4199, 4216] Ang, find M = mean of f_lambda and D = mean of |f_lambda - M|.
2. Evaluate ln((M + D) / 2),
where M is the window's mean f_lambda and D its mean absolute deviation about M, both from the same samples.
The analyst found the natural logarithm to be 0.49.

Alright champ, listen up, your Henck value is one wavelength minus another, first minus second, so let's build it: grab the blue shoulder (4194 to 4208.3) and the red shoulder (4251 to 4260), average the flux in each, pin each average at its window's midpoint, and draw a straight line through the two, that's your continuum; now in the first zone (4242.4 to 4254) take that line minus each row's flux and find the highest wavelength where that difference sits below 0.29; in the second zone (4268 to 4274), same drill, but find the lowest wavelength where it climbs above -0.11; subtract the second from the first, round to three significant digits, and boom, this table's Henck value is -15.7 Ang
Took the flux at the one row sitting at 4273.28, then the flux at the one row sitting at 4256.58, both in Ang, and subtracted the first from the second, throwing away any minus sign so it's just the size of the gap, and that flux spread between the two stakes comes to 0.89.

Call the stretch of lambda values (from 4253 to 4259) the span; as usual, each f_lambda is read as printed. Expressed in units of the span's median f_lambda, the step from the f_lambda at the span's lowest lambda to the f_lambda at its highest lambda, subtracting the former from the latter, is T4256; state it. -0.28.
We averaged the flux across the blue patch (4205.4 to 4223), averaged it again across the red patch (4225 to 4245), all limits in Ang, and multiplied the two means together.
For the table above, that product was 8.5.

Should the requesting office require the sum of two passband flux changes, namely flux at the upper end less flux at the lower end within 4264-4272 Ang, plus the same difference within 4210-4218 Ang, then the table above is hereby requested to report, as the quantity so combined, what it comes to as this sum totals -1.3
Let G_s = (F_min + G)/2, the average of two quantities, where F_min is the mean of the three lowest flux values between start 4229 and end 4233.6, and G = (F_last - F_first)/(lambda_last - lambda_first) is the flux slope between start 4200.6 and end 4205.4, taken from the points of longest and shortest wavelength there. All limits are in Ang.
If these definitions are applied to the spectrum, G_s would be 1.47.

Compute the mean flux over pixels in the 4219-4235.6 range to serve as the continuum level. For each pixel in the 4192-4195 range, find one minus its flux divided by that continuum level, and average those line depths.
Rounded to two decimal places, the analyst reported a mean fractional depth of 0.06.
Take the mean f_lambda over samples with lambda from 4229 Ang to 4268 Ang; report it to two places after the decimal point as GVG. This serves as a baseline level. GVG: 2.95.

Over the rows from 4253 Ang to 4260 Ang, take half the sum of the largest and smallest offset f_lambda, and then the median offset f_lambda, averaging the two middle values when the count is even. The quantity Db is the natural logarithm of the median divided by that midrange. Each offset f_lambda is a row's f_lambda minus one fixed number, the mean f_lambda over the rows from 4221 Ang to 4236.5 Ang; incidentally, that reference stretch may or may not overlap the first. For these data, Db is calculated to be 1.2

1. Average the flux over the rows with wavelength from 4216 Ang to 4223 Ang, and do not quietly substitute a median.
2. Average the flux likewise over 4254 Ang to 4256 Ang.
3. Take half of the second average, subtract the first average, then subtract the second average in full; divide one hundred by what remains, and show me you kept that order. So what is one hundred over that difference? -21.7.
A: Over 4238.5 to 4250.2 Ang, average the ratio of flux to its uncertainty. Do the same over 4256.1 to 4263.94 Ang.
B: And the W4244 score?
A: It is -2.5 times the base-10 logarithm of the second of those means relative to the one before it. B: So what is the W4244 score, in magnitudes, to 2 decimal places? -0.12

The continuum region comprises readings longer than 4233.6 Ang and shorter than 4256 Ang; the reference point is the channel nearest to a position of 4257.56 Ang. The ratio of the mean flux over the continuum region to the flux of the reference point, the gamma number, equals 0.99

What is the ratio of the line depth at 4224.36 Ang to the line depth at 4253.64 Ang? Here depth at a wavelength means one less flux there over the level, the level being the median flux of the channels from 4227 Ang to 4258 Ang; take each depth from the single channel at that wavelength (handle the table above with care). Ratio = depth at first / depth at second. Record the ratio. -2.0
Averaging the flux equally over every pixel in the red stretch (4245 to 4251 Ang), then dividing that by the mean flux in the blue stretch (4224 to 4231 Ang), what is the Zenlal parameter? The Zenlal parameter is 1.07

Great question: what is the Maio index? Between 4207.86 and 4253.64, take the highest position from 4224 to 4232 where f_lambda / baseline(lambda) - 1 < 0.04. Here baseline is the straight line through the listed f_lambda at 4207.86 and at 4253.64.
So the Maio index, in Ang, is 4231.18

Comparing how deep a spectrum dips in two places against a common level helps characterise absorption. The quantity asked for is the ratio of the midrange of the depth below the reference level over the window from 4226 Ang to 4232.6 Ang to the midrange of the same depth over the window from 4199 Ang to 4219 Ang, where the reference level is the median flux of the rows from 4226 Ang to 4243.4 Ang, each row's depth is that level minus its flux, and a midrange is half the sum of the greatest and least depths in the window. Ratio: 5.4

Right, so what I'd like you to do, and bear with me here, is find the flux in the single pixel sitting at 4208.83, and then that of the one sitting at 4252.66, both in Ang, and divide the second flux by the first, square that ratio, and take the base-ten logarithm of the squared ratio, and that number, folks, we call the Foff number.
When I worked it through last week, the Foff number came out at -0.13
